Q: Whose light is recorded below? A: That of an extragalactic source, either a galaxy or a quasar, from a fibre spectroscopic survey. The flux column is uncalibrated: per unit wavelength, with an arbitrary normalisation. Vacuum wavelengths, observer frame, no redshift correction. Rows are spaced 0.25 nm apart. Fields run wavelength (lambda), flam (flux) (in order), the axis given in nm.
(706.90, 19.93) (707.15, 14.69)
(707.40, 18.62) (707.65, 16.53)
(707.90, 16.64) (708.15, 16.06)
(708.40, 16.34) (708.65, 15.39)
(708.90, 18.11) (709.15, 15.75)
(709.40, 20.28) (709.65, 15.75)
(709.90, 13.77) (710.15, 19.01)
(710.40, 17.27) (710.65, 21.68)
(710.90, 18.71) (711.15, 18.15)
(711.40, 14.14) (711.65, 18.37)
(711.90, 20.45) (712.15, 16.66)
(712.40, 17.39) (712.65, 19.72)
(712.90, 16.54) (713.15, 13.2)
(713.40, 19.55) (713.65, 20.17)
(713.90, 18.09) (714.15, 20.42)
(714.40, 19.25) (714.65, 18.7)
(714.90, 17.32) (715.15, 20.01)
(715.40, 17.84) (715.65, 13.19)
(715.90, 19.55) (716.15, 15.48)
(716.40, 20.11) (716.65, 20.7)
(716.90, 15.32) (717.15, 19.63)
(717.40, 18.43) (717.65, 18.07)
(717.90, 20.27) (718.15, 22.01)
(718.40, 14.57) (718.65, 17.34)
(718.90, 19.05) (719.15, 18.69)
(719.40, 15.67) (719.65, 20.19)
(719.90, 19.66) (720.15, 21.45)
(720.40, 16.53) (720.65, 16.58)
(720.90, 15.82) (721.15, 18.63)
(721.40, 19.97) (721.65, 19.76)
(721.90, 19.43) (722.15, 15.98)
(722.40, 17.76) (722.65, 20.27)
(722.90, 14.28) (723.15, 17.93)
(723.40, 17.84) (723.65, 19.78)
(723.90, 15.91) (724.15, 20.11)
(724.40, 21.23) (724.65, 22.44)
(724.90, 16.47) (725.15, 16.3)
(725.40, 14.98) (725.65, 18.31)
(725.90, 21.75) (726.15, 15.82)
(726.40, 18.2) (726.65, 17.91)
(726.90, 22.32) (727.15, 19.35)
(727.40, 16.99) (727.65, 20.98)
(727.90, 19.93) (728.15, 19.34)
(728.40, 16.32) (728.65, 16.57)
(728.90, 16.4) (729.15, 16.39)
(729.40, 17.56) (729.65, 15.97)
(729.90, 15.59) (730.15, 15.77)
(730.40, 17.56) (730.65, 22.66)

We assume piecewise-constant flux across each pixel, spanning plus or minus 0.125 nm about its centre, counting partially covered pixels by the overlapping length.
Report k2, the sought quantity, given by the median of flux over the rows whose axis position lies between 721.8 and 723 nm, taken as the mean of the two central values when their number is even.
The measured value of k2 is 17.8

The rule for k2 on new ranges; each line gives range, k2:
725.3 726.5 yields 18.2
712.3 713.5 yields 17.4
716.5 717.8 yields 18.4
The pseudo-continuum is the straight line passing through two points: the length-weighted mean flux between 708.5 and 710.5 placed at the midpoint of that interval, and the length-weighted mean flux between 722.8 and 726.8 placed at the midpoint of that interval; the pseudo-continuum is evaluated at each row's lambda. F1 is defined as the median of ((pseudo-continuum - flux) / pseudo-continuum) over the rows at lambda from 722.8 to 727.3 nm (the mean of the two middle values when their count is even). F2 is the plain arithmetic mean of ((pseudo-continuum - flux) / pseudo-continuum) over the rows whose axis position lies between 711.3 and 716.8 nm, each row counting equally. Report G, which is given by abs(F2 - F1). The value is 0.05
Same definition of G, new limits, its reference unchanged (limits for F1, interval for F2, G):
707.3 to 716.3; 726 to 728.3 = 0.00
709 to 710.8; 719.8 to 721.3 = 0.00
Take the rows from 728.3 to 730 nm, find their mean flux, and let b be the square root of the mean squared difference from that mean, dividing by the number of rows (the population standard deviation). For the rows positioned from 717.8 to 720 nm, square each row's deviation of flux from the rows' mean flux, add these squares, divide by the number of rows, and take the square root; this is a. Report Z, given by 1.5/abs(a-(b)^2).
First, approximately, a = 2.2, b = 0.6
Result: 0.8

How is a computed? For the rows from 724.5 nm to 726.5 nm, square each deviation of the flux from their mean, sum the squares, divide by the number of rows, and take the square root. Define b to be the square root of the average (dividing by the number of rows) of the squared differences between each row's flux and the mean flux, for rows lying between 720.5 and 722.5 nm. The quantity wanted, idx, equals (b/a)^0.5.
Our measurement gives 0.79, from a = 2.57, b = 1.59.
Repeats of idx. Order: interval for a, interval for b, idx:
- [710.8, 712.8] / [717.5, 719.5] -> 1.11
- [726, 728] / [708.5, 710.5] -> 1.00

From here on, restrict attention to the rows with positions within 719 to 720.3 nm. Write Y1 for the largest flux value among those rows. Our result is 21.45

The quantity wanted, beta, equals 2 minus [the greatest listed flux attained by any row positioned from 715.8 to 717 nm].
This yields -18.7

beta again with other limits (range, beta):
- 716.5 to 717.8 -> -18.7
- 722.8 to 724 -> -17.8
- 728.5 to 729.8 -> -15.6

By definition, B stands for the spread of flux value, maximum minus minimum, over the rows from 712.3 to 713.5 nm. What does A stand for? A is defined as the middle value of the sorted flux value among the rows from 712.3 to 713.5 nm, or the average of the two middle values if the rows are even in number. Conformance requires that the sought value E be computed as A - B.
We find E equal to 10.9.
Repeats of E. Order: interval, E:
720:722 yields 13.4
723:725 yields 12.3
